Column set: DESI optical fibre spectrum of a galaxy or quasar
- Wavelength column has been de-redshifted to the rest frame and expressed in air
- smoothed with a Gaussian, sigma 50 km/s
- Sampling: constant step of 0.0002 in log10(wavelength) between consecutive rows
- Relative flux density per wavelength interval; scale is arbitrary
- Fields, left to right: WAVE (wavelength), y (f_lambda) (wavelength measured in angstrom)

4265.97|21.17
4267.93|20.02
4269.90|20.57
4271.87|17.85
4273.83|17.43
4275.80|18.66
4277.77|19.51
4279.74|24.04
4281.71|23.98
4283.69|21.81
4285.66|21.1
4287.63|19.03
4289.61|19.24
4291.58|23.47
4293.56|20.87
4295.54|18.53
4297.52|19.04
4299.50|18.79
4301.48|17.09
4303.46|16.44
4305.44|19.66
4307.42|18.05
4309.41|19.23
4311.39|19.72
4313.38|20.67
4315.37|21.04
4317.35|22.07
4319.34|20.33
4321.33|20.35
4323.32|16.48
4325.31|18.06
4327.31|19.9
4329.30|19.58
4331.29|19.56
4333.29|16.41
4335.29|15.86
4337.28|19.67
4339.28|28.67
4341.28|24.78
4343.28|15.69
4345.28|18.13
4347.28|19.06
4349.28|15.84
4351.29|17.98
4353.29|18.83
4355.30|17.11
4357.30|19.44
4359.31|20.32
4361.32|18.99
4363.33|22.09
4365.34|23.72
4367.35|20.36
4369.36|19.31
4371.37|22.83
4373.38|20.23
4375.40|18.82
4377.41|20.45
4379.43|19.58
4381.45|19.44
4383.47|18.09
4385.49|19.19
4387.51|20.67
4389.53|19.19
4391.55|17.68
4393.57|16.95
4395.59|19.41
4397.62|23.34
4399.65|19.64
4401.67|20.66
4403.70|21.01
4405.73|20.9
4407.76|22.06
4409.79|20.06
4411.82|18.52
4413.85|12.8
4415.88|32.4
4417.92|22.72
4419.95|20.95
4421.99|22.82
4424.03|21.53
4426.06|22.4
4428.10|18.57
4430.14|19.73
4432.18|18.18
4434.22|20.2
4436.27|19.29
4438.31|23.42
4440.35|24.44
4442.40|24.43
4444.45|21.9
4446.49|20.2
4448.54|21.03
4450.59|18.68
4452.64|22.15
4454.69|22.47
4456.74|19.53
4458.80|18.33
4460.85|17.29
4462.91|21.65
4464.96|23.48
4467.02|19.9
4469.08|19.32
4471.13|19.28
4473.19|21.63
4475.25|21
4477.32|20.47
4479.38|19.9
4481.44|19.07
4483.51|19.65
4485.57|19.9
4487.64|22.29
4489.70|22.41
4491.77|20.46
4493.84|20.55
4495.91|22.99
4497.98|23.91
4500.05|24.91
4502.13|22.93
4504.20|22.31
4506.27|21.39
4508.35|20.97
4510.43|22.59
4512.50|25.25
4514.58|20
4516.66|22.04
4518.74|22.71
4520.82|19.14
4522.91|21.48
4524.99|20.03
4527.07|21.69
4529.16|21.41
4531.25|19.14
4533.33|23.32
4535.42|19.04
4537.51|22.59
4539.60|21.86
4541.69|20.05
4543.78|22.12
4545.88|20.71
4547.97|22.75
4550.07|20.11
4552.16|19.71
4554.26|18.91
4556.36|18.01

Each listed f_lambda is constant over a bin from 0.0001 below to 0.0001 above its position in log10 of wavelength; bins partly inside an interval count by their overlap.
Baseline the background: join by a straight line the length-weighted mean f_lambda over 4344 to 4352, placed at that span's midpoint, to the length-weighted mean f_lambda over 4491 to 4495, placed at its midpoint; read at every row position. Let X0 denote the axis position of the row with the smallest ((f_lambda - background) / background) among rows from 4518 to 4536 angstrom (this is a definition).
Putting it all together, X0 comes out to 4535.42 angstrom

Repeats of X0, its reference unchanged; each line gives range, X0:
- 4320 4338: 4335.29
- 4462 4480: 4471.13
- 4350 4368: 4355.30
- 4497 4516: 4514.58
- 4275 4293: 4275.80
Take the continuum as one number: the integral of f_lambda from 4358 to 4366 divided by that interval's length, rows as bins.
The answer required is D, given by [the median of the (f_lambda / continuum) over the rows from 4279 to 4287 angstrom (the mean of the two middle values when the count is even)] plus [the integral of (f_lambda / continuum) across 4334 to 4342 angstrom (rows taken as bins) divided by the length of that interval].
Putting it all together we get 2.13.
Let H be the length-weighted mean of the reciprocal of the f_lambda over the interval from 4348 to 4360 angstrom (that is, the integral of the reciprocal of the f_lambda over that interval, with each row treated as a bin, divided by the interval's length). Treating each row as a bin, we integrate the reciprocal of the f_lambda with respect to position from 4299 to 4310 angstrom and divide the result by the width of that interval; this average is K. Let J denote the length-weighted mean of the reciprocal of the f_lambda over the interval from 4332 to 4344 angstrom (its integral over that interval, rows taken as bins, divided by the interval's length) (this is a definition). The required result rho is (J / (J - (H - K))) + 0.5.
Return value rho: 1.50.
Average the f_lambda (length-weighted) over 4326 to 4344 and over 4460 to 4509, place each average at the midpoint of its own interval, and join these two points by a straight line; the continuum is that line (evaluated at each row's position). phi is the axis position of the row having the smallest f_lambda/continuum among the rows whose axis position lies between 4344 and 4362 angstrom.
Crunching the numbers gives 4349.28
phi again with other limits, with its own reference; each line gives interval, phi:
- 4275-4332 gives 4323.32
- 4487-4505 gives 4491.77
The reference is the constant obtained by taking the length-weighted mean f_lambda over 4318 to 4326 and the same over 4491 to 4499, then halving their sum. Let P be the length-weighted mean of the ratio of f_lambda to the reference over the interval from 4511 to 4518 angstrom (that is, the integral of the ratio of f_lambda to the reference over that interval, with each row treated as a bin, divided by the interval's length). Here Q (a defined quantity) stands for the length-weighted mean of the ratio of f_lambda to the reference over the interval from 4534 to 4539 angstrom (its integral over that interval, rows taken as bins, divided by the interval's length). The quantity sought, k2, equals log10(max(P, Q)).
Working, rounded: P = 1.10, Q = 1.03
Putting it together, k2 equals 0.040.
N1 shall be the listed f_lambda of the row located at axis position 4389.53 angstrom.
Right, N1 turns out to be 19.19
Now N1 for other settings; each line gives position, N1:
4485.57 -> 19.9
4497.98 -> 23.91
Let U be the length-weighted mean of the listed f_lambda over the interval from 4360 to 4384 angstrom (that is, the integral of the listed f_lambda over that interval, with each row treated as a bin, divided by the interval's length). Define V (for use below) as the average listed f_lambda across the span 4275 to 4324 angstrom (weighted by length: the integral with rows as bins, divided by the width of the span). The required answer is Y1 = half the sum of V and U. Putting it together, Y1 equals 20.18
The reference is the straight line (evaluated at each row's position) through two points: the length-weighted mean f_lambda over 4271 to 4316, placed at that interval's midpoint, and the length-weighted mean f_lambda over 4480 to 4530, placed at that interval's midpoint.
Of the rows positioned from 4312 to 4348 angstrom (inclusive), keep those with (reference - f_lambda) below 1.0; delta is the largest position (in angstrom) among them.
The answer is 4341.28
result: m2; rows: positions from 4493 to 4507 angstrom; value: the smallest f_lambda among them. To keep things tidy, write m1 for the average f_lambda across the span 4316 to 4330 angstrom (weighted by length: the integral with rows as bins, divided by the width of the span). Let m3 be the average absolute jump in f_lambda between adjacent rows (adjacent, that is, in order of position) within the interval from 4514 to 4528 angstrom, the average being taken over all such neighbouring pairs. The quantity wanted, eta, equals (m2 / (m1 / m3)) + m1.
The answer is 21.6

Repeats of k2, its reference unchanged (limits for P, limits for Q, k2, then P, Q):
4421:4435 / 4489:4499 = 0.032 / 1.00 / 1.08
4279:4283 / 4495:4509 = 0.065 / 1.16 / 1.11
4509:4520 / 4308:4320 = 0.039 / 1.09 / 1.00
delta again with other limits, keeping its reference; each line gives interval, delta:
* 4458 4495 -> 4489.70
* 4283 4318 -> 4317.35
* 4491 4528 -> 4527.07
